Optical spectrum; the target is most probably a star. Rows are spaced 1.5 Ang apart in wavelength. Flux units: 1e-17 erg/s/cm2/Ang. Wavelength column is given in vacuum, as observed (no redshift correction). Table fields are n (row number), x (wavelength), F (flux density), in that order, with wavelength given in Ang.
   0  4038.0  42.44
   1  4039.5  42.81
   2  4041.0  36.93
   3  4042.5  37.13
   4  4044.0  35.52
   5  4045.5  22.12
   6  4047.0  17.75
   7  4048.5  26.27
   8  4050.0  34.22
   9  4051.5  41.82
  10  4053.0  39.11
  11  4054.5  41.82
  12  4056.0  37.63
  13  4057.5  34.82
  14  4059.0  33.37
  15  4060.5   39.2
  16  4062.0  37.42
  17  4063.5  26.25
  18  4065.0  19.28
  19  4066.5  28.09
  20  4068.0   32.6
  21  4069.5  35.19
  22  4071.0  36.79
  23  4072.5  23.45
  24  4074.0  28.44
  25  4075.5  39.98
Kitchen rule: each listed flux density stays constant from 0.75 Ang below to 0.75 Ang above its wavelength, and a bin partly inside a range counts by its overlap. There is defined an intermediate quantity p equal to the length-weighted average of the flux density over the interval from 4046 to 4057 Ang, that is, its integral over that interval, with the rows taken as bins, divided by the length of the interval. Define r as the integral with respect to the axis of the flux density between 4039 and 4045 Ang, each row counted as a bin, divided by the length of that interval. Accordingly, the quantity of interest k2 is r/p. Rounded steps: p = 34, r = 37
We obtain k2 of 1.10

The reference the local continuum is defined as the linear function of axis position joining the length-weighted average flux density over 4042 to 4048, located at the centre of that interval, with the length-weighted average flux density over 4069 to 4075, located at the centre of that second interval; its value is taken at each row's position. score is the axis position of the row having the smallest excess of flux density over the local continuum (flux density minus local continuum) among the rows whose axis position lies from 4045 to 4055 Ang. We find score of 4047.0 Ang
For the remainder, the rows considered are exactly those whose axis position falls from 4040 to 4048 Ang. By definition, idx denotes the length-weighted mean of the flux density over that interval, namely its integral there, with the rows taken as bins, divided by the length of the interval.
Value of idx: 30.2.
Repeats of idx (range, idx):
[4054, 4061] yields 37.1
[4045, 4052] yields 28.2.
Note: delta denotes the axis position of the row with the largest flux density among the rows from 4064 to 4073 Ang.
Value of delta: 4071.0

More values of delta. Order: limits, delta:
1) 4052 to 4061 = 4054.5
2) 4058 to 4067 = 4060.5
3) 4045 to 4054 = 4051.5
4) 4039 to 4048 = 4039.5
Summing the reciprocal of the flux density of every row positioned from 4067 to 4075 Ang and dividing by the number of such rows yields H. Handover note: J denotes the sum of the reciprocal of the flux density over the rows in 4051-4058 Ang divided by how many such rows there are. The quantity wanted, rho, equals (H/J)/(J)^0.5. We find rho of 7.9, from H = 0.033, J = 0.026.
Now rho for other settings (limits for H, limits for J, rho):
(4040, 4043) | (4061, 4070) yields 4.1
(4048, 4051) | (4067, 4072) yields 6.9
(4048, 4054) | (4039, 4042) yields 7.3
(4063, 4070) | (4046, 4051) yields 4.4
